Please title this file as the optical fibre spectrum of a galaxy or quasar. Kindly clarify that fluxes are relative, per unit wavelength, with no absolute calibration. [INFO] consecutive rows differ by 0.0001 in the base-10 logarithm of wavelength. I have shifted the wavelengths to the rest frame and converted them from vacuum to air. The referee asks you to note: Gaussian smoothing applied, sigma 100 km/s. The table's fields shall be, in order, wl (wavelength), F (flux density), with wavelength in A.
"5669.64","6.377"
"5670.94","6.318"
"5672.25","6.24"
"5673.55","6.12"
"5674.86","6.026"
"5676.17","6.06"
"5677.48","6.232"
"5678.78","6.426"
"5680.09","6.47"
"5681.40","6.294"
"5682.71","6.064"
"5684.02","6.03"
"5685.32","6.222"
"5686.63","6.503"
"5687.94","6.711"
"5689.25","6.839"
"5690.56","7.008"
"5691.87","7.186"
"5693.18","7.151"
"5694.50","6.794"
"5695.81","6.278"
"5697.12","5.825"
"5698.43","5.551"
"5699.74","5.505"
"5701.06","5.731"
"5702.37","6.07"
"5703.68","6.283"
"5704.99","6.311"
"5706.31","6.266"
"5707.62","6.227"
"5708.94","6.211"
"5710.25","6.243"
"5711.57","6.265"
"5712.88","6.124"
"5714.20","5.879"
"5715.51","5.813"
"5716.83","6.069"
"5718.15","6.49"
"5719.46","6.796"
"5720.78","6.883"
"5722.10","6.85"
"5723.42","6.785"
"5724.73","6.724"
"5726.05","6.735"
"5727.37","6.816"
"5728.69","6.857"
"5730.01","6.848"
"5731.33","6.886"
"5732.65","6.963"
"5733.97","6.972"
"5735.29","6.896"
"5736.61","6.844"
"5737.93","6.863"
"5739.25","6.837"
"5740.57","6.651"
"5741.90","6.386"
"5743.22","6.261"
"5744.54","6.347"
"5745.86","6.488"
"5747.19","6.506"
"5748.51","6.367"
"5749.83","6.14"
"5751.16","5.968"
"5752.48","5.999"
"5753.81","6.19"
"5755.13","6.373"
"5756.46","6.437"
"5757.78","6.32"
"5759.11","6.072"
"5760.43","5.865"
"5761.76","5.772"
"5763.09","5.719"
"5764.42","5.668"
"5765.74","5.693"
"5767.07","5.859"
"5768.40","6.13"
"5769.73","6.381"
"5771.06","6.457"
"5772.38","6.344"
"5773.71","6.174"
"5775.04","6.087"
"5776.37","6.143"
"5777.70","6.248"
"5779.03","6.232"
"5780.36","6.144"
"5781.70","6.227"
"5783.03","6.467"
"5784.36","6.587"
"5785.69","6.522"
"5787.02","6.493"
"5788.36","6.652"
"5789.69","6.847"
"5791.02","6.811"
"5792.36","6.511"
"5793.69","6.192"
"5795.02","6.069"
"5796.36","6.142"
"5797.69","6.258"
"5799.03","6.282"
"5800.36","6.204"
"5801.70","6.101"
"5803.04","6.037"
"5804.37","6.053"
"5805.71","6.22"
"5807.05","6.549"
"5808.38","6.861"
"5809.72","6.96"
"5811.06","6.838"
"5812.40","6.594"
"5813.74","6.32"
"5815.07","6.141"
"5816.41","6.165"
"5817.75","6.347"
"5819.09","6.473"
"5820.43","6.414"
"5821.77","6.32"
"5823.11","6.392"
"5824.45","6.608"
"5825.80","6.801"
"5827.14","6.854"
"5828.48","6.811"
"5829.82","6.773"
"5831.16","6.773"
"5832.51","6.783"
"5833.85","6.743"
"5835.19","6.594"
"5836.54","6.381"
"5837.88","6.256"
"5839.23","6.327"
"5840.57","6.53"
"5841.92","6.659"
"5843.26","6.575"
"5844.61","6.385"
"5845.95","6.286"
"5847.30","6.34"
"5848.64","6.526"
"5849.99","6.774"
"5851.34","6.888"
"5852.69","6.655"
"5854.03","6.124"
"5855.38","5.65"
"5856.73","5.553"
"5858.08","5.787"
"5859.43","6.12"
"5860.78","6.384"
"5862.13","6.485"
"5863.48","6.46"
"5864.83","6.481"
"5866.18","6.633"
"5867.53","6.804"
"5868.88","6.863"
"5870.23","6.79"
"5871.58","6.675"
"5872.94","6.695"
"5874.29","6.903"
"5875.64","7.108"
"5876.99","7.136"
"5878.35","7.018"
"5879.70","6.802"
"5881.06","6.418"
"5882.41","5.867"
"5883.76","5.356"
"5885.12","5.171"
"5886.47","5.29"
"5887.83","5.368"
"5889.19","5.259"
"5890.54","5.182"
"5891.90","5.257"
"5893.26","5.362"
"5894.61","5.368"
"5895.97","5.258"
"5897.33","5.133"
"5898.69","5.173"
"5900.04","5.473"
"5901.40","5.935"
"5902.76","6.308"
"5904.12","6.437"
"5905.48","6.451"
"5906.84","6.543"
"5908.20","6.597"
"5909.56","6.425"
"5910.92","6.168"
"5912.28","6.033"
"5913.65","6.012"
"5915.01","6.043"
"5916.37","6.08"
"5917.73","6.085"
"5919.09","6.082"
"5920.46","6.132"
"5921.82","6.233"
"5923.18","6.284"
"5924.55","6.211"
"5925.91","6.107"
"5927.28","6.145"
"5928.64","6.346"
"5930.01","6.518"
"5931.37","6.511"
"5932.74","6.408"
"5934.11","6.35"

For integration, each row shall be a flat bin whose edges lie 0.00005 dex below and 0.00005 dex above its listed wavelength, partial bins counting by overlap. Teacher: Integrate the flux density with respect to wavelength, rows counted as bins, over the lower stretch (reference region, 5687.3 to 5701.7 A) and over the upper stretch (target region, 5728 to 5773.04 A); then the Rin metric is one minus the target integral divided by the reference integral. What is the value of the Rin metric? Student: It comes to -2.1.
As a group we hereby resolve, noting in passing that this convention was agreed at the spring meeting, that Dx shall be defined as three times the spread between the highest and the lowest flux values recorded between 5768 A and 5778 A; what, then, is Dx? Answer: 1.1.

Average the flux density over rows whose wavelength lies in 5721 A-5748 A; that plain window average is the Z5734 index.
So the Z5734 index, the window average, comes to 6.7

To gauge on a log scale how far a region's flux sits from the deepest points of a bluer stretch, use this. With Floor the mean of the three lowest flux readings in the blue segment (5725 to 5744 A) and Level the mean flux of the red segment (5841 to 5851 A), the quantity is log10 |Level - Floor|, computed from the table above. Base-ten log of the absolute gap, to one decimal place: -1.1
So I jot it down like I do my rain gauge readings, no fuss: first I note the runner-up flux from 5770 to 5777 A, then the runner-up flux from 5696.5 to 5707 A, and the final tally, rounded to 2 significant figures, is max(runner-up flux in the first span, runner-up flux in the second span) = 6.3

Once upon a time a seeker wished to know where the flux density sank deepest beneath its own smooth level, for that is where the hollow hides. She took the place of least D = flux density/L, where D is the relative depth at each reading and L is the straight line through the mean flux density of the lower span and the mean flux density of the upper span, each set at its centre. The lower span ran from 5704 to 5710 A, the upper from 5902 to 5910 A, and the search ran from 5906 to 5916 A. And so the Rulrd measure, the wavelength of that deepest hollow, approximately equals 5913.65 A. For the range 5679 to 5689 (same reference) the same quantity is 5684.02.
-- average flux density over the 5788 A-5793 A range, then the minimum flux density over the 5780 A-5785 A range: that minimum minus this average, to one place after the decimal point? -0.6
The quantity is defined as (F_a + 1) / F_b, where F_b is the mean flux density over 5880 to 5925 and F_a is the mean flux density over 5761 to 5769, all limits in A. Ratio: 1.16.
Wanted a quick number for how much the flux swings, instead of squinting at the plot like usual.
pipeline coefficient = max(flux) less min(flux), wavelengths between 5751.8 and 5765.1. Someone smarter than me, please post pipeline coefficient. 0.8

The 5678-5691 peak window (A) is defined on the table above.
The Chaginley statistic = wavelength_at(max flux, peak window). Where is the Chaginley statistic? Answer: 5690.56 A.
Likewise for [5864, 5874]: 5868.88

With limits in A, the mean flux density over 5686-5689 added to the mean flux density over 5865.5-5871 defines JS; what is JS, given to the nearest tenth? 13.4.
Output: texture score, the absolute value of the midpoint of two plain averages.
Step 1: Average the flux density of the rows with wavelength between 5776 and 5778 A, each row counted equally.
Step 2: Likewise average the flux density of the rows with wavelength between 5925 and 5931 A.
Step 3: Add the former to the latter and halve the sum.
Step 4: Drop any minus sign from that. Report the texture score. 6.24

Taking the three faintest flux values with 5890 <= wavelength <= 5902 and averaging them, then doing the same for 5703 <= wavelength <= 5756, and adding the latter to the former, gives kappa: 11.05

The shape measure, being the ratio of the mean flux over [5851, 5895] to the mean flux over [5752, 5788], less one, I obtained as 0.00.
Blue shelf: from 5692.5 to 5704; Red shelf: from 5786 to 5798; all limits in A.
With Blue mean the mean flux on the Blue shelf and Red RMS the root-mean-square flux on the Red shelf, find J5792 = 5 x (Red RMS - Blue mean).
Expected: 1.6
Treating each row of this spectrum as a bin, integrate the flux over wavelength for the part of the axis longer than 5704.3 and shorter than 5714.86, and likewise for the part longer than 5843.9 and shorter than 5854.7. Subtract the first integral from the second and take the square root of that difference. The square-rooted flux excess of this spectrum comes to 2.2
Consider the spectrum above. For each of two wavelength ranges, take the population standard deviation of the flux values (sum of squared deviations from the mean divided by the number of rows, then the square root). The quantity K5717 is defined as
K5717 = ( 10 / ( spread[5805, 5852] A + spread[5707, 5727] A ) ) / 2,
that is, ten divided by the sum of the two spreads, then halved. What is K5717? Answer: 9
